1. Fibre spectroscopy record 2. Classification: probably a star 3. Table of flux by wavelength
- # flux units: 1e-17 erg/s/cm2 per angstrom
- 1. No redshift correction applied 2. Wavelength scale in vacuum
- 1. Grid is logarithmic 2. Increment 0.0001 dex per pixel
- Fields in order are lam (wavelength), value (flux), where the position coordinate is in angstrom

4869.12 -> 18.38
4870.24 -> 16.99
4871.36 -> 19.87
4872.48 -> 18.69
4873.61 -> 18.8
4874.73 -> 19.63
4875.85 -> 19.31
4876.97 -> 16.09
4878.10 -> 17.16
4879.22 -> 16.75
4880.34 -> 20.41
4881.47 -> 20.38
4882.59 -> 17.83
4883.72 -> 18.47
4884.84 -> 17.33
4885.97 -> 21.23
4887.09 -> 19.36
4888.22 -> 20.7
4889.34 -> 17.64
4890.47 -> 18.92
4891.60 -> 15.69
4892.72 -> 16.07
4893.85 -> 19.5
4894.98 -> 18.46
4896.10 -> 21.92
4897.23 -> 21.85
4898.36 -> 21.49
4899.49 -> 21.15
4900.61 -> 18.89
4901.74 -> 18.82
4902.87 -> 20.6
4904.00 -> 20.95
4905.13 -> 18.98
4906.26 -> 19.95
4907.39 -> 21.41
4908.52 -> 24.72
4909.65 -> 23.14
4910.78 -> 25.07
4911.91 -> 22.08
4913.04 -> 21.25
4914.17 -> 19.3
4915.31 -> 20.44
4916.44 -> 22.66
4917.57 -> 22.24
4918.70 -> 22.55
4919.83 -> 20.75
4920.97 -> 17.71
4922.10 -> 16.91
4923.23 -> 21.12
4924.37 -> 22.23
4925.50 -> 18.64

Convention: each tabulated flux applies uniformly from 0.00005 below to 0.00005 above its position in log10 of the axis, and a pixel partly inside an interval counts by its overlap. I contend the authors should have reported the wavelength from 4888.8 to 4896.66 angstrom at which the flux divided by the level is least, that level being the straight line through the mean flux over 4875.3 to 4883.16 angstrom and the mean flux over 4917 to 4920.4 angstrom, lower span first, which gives 4891.60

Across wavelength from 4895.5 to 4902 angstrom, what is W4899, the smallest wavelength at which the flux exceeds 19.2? 4896.10 angstrom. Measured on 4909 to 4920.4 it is 4909.65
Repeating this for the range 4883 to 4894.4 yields 4885.97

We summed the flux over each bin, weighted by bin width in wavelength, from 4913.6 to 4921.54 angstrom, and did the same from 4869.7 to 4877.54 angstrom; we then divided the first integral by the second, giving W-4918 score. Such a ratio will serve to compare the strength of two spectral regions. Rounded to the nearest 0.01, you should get 1.14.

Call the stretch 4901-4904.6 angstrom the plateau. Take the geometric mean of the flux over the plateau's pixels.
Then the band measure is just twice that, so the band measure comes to 40.2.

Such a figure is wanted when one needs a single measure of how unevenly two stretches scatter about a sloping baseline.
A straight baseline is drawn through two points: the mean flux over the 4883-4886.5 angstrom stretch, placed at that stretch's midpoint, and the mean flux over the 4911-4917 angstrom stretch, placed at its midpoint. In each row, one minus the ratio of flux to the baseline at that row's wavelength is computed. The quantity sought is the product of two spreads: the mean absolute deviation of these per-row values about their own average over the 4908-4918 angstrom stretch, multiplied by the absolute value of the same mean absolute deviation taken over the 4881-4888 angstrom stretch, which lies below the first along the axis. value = 0.0045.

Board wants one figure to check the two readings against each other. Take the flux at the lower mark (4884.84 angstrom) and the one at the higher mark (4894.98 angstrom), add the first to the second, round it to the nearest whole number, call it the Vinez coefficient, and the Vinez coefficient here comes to 36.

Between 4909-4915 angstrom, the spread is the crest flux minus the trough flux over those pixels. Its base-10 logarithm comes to 0.8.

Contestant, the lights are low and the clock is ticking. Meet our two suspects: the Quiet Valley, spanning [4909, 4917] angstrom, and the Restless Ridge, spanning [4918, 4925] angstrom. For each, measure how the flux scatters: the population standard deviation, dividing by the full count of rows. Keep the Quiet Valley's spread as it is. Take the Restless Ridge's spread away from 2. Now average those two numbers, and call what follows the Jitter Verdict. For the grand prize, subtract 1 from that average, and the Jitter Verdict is -0.20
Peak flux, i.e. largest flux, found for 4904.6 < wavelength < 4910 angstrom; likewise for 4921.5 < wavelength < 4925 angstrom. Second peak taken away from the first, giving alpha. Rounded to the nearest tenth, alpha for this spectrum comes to 2.5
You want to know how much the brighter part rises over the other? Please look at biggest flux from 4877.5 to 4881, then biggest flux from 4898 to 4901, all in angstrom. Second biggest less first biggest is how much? 1.1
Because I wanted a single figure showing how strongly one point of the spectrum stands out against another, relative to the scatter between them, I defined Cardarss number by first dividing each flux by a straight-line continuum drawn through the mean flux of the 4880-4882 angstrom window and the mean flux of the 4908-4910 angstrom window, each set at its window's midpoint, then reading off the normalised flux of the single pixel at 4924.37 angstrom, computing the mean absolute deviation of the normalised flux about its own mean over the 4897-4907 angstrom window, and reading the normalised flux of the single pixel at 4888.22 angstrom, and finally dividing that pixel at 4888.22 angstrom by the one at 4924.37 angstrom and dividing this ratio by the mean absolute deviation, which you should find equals 22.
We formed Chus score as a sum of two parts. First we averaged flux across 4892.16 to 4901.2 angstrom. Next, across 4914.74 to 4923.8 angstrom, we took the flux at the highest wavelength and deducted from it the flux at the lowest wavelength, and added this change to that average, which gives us 20.6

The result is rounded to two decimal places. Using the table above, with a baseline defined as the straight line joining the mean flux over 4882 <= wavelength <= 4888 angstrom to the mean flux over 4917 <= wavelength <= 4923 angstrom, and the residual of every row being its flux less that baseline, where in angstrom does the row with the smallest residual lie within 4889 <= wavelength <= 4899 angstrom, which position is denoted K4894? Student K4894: 4891.60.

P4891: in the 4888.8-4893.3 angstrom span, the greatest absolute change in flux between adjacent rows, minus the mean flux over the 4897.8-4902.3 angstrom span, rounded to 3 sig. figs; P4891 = -16.9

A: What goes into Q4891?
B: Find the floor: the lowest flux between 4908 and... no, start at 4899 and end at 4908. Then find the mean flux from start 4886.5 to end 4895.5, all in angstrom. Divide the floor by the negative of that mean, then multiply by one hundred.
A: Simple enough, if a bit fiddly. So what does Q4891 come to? -103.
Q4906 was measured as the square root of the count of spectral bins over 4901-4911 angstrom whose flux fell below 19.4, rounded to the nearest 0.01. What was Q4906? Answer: 1.41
